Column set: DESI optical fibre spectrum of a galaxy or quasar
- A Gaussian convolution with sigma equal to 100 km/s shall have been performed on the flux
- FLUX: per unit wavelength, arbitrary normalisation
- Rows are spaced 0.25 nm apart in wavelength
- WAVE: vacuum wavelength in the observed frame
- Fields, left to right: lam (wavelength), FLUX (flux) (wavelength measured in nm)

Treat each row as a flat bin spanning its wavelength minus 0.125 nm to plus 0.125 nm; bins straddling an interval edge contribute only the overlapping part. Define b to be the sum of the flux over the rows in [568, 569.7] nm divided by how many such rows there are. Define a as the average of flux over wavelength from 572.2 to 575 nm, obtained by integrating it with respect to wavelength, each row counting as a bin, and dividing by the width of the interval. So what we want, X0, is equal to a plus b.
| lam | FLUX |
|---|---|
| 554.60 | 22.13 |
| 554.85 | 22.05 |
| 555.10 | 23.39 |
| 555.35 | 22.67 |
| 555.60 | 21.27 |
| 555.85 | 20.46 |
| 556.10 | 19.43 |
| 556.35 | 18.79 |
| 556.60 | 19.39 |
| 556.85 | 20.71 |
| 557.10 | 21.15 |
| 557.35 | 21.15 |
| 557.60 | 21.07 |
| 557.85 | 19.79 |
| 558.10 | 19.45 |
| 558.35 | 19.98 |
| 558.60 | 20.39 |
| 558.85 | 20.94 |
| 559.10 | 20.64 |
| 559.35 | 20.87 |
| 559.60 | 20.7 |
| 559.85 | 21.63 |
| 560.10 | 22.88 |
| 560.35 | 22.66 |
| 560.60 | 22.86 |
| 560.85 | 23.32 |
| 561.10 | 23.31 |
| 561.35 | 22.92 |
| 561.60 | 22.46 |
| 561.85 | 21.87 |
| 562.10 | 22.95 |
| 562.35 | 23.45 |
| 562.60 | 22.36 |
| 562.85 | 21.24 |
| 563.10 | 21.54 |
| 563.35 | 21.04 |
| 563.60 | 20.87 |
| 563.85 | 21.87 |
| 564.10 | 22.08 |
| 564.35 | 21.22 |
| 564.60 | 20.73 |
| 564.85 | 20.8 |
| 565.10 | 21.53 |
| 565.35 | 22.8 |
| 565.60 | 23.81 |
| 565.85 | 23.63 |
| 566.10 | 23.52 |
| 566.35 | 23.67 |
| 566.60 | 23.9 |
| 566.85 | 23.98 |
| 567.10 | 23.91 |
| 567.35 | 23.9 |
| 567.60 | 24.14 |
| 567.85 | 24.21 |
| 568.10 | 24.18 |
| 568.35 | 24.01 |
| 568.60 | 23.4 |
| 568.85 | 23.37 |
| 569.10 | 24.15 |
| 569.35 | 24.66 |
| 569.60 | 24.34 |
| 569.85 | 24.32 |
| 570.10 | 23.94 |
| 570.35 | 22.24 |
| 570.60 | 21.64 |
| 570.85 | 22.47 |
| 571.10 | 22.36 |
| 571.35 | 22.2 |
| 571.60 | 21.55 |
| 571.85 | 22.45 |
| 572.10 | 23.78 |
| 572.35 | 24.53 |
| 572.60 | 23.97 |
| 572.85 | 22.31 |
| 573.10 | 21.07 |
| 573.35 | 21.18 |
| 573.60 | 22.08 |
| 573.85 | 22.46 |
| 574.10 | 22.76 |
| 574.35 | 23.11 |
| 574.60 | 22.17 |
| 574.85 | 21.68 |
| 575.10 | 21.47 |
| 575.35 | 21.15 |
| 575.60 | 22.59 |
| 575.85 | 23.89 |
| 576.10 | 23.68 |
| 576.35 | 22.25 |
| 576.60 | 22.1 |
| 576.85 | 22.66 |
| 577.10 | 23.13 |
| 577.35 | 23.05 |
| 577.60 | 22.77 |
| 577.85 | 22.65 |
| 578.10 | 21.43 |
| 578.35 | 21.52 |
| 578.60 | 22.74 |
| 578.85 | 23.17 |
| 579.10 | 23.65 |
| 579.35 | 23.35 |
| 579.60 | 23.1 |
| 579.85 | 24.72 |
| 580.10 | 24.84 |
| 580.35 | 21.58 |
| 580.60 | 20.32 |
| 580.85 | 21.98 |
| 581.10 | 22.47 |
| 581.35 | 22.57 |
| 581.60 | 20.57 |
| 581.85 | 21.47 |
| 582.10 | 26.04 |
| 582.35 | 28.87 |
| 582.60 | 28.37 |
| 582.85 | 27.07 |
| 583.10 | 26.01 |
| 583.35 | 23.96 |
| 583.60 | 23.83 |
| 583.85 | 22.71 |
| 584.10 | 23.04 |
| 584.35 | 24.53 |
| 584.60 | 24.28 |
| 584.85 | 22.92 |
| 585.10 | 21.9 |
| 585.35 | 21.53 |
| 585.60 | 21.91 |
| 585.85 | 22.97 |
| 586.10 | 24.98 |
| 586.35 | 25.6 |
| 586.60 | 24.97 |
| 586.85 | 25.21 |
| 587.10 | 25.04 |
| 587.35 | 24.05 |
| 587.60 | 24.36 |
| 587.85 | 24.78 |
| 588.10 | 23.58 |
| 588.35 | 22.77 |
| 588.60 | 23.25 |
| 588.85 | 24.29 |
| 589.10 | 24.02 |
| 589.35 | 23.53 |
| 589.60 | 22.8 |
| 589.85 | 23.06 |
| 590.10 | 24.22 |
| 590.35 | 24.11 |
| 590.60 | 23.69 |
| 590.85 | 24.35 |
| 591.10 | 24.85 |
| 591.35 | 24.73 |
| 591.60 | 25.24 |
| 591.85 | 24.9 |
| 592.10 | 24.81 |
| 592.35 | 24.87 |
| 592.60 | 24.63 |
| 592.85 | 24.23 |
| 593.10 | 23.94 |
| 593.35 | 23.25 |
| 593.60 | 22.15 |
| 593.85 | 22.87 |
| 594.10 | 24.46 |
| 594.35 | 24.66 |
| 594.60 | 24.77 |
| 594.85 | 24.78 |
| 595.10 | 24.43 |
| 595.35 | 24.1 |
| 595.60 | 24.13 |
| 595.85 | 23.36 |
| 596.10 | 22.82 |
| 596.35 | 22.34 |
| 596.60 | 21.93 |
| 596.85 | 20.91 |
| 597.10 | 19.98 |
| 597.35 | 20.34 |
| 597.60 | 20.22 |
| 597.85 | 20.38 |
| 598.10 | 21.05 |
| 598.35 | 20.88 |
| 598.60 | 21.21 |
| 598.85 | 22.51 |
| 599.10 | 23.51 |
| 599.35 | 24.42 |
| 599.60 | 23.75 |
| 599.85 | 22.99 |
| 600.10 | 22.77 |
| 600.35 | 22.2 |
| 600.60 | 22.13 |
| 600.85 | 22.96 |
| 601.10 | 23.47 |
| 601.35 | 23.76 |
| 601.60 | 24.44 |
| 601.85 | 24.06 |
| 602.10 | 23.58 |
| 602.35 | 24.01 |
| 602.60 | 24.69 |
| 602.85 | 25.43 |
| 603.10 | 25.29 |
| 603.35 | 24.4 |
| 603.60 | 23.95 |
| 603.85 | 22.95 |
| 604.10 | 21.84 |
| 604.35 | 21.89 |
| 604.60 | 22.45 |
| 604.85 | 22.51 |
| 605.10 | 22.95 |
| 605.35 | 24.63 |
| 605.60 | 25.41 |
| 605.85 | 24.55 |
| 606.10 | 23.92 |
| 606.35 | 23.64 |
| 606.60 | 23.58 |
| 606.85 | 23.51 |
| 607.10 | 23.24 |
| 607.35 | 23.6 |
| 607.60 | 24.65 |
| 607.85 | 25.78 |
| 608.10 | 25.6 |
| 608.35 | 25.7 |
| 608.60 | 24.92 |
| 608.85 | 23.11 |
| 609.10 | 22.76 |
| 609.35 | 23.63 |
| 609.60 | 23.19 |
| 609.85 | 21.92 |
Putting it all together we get 46.5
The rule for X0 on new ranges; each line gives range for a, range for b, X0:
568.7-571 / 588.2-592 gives 47.4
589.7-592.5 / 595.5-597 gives 47.0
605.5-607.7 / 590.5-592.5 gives 48.7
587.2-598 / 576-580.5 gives 46.4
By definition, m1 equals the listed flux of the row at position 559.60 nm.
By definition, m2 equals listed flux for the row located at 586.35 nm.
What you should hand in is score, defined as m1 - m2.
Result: -5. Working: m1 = 20.7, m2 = 25.6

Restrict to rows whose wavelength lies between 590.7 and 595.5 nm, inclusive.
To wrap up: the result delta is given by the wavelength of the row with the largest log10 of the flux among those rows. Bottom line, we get 591.60 nm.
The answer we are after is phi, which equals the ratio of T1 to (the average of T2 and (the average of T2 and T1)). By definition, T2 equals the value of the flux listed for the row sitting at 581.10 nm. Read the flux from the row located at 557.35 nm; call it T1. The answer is 0.96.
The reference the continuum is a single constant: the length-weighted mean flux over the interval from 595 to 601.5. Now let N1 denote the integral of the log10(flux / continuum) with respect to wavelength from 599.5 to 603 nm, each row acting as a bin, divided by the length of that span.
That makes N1 0.022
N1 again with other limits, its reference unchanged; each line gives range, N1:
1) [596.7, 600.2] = -0.013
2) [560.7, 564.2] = -0.004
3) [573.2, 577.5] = 0.000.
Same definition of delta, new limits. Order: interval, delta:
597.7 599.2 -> 599.10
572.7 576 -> 575.85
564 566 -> 565.60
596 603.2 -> 602.85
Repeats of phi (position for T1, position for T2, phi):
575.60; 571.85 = 1.00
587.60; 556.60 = 1.18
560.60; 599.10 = 0.98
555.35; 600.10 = 1.00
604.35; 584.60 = 0.92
